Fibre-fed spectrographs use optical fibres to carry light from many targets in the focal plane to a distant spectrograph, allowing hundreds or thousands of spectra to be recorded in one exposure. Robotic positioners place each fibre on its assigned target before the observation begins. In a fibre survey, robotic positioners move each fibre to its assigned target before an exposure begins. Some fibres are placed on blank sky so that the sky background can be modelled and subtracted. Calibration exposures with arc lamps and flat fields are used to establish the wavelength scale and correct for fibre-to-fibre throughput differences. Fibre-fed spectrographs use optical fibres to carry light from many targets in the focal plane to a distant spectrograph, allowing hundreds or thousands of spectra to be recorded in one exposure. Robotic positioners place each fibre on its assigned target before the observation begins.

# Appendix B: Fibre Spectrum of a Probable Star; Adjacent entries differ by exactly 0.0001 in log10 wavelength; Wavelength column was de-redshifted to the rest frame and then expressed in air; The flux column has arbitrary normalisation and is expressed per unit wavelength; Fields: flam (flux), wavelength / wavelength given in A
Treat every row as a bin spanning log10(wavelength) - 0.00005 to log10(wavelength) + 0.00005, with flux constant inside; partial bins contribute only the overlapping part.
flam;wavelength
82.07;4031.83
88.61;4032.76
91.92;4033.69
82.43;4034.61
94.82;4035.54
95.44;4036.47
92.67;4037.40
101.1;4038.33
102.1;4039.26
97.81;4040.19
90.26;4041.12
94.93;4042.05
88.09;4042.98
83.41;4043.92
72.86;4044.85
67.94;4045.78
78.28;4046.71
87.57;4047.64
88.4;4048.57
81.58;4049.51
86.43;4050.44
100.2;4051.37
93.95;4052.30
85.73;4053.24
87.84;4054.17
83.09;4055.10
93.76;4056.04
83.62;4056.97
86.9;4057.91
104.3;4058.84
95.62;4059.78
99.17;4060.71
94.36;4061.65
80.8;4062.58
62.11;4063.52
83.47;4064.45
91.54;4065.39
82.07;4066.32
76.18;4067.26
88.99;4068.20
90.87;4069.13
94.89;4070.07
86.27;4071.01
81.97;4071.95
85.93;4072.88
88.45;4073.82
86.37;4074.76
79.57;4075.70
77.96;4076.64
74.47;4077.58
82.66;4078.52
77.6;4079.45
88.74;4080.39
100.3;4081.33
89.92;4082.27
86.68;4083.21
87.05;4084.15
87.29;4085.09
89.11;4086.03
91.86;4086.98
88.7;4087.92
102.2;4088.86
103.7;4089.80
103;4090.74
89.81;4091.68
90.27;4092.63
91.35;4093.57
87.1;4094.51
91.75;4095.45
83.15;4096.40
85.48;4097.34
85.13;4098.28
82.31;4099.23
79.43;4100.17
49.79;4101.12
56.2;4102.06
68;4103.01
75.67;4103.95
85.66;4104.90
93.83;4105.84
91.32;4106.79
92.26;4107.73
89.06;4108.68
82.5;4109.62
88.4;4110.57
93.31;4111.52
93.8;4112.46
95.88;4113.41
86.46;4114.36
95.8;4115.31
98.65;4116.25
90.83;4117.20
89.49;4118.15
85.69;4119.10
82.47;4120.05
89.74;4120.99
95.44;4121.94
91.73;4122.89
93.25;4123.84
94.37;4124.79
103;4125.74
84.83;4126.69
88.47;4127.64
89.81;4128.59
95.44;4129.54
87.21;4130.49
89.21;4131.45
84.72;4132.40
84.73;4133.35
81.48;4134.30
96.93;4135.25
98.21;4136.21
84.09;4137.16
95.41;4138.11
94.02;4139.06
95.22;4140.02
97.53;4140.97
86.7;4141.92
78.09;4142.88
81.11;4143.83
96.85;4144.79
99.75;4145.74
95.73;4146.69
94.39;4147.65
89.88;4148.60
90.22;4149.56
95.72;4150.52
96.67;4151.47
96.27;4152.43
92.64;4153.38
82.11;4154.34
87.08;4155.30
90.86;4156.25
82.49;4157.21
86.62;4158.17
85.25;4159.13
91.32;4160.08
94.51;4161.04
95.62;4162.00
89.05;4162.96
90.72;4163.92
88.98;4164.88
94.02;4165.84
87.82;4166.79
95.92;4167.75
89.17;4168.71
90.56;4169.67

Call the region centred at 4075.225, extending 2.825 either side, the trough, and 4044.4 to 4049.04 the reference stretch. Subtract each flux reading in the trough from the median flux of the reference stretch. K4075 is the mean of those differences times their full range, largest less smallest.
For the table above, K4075 -54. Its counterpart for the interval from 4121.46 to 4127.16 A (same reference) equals -281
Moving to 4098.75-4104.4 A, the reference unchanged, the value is 316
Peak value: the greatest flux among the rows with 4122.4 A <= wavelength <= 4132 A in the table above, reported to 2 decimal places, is 103.00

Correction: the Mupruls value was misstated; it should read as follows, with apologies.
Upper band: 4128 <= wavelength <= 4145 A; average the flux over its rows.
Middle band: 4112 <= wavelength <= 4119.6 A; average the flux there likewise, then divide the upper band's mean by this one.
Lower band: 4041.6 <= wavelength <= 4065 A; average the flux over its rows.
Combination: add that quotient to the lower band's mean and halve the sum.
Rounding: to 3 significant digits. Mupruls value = 43.8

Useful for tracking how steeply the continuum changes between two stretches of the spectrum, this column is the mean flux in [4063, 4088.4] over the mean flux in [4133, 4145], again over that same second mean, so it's 0.0105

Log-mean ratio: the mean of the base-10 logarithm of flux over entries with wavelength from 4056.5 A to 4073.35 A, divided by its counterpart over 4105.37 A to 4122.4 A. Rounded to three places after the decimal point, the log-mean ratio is 0.990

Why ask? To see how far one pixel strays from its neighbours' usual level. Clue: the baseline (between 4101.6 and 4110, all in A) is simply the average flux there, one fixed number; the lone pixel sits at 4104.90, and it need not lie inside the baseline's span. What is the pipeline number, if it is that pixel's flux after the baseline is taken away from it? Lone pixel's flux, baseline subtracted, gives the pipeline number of 4.0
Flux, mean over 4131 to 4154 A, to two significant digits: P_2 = 91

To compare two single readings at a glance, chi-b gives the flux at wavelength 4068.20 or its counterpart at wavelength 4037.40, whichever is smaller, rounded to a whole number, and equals 89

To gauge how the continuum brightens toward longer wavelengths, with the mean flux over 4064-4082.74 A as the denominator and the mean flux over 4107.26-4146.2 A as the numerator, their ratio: 1.06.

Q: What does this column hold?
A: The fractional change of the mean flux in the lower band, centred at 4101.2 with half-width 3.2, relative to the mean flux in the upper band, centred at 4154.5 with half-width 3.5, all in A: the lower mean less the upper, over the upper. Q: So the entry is -0.21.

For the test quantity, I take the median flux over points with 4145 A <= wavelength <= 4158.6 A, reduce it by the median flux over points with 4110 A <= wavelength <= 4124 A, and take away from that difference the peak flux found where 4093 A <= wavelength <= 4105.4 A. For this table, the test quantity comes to -92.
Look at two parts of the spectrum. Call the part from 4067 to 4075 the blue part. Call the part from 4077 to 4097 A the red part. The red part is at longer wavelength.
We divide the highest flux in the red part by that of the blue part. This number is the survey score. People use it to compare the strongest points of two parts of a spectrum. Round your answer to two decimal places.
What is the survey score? 1.09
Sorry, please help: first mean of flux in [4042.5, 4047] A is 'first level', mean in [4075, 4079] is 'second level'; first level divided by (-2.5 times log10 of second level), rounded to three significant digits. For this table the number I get -16.5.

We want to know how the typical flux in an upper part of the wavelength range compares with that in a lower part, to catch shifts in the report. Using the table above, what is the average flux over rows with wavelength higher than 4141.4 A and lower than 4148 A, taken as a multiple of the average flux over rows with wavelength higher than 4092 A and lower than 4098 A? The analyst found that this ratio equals 1.025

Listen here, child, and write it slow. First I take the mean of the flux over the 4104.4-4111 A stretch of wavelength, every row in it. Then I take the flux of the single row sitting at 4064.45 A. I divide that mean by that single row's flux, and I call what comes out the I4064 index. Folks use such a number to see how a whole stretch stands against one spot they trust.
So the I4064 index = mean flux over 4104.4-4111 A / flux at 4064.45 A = 1.07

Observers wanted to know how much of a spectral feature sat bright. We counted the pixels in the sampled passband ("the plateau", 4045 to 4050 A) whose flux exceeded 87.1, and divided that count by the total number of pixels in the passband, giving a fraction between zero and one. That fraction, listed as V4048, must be 0.40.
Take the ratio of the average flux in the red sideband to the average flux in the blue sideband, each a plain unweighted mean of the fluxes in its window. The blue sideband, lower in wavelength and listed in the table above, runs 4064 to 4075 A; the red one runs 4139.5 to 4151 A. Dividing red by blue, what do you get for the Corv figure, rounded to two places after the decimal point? 1.06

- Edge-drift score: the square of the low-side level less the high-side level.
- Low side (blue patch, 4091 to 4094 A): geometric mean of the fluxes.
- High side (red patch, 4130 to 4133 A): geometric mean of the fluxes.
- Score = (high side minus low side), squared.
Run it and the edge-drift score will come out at 12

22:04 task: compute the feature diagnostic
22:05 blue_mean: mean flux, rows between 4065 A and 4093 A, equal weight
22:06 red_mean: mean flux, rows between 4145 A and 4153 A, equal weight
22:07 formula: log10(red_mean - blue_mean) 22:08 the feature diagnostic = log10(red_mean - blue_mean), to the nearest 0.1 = 0.8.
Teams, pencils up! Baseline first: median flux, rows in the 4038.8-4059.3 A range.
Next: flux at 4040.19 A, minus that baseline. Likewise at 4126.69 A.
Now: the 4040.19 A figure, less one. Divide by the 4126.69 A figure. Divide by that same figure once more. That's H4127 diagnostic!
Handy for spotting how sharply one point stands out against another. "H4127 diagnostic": 1.1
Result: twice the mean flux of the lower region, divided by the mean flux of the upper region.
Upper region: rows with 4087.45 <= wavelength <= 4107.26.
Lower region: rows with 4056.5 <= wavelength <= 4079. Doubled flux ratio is 2.02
